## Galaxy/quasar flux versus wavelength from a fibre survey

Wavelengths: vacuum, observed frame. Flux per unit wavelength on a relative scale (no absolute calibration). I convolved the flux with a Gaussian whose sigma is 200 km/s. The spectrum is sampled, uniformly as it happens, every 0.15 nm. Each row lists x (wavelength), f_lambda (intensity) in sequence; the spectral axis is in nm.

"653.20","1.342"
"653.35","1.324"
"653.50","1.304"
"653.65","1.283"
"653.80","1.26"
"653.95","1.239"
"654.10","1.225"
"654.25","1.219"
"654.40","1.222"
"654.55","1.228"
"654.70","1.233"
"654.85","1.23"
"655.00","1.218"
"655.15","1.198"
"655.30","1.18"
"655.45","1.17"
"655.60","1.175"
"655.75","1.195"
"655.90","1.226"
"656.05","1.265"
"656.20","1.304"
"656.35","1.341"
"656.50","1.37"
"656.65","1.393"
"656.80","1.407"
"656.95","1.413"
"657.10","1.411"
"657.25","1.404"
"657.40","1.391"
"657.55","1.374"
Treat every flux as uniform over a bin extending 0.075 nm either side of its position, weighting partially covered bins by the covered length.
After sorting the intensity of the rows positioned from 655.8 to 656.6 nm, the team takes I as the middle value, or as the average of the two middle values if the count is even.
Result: 1.30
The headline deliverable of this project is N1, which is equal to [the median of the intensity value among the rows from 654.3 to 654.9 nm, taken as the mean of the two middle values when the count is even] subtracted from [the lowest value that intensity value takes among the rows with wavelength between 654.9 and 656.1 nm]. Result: -0.06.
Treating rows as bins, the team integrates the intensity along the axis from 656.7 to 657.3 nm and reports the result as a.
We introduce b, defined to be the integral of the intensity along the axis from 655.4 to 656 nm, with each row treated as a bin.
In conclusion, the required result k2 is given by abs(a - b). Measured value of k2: 0.128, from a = 0.84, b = 0.72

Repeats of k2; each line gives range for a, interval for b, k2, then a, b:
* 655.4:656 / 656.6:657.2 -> 0.127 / 0.72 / 0.84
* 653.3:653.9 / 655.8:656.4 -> 0.007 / 0.77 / 0.77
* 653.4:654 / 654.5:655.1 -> 0.029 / 0.77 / 0.74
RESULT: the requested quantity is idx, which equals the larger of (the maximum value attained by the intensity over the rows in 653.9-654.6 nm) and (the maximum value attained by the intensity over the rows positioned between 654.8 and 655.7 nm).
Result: 1.24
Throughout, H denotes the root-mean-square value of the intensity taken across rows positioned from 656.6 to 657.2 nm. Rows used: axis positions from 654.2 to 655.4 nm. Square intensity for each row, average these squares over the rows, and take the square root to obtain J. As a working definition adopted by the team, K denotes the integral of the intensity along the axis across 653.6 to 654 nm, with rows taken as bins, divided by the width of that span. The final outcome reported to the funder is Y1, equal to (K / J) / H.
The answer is 0.737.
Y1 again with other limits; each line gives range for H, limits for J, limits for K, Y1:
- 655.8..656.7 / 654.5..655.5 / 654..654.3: 0.768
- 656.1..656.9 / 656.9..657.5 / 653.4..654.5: 0.653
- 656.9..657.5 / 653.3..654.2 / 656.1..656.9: 0.761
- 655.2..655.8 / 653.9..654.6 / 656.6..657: 0.970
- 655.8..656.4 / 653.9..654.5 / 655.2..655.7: 0.747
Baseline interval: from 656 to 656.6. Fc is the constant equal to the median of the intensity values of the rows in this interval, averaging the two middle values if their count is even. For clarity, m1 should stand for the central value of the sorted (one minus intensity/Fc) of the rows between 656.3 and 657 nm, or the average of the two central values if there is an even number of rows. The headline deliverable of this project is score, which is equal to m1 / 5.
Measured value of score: -0.011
